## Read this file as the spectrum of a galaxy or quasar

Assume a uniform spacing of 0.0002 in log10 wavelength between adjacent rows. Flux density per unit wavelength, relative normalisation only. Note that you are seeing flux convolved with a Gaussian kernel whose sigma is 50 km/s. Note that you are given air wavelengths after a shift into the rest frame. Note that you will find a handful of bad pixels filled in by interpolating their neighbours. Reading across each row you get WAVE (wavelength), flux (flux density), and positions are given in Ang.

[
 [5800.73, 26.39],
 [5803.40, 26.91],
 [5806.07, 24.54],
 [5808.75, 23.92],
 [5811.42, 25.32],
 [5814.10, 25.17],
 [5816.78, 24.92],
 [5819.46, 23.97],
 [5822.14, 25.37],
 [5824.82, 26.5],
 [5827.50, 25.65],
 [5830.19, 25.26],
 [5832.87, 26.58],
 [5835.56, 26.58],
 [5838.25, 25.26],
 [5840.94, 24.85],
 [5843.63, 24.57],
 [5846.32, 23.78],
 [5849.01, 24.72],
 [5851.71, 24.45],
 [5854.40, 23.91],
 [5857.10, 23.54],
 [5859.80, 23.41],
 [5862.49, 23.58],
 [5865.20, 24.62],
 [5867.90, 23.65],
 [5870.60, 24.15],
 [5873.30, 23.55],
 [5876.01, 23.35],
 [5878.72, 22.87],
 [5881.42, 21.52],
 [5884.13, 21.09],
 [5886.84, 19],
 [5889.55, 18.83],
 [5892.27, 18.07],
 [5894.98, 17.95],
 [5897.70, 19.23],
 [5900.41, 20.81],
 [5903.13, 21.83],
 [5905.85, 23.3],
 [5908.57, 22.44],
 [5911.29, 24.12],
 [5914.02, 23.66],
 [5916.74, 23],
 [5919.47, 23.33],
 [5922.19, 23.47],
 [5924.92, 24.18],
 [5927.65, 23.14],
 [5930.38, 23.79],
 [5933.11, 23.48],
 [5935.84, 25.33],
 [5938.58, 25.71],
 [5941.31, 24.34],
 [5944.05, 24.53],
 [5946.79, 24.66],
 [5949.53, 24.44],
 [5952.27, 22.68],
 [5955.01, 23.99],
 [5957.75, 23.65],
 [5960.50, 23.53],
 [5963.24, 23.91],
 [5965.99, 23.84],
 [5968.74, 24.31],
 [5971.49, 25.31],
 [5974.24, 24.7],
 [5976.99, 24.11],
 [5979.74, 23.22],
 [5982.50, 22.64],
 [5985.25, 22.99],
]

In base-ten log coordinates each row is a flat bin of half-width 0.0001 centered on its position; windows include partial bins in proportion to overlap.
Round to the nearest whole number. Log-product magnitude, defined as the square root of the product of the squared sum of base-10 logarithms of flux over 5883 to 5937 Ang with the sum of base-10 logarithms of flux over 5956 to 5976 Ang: 83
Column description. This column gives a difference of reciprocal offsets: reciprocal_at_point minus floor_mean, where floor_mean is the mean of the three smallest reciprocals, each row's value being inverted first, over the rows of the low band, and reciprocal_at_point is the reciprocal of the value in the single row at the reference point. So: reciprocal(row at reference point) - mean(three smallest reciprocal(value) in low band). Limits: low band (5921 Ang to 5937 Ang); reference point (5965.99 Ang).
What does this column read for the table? 0.0010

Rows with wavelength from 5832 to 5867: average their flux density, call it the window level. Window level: 24.6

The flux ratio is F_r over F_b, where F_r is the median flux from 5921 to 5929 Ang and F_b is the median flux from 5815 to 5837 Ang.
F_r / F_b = 0.92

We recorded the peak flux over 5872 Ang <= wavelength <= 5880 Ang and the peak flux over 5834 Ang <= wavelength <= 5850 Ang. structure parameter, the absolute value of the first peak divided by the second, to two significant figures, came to 0.89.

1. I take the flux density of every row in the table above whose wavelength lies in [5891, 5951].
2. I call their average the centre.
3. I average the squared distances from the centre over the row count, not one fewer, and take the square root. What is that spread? 2.1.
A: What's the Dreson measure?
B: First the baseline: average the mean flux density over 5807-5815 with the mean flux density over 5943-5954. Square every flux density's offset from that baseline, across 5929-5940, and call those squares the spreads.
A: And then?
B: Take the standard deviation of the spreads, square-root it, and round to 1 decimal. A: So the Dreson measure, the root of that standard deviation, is 0.7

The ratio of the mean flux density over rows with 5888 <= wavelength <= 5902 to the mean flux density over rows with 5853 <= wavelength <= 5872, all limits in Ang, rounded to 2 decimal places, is 0.80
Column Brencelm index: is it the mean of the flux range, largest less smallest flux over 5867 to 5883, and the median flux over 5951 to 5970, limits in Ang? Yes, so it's 13.2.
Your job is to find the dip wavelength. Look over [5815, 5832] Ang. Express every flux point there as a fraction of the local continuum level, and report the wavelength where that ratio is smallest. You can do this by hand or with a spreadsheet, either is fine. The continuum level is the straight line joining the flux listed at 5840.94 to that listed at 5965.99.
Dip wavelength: 5819.46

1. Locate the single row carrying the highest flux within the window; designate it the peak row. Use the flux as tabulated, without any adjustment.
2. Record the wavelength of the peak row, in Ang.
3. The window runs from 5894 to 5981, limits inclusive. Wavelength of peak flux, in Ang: 5938.58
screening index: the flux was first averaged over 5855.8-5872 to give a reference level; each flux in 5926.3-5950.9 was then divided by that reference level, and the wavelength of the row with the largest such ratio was 5938.58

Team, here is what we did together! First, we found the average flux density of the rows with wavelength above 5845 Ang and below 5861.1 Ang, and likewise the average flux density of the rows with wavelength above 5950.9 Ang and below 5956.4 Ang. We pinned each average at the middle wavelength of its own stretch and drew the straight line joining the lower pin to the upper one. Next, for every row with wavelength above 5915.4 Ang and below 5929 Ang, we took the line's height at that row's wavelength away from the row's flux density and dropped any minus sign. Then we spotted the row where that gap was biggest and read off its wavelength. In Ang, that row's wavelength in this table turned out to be 5924.92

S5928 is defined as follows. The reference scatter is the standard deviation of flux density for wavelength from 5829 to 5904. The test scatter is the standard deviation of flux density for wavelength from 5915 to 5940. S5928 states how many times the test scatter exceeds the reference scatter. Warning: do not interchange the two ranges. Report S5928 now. 0.4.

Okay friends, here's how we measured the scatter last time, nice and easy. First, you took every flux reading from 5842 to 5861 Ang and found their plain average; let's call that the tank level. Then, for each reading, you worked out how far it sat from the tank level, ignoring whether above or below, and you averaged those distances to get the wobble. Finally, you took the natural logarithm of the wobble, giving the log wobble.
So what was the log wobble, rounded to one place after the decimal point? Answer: -0.8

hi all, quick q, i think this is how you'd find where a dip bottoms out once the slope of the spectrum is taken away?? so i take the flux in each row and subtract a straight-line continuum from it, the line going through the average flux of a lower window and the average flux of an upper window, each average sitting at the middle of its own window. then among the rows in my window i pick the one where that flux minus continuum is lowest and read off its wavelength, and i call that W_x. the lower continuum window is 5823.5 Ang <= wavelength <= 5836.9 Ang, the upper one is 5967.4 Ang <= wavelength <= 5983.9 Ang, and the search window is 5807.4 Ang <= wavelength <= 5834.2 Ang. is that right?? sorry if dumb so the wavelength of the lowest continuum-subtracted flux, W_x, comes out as 5808.75 Ang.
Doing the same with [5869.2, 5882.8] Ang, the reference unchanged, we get 5881.42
